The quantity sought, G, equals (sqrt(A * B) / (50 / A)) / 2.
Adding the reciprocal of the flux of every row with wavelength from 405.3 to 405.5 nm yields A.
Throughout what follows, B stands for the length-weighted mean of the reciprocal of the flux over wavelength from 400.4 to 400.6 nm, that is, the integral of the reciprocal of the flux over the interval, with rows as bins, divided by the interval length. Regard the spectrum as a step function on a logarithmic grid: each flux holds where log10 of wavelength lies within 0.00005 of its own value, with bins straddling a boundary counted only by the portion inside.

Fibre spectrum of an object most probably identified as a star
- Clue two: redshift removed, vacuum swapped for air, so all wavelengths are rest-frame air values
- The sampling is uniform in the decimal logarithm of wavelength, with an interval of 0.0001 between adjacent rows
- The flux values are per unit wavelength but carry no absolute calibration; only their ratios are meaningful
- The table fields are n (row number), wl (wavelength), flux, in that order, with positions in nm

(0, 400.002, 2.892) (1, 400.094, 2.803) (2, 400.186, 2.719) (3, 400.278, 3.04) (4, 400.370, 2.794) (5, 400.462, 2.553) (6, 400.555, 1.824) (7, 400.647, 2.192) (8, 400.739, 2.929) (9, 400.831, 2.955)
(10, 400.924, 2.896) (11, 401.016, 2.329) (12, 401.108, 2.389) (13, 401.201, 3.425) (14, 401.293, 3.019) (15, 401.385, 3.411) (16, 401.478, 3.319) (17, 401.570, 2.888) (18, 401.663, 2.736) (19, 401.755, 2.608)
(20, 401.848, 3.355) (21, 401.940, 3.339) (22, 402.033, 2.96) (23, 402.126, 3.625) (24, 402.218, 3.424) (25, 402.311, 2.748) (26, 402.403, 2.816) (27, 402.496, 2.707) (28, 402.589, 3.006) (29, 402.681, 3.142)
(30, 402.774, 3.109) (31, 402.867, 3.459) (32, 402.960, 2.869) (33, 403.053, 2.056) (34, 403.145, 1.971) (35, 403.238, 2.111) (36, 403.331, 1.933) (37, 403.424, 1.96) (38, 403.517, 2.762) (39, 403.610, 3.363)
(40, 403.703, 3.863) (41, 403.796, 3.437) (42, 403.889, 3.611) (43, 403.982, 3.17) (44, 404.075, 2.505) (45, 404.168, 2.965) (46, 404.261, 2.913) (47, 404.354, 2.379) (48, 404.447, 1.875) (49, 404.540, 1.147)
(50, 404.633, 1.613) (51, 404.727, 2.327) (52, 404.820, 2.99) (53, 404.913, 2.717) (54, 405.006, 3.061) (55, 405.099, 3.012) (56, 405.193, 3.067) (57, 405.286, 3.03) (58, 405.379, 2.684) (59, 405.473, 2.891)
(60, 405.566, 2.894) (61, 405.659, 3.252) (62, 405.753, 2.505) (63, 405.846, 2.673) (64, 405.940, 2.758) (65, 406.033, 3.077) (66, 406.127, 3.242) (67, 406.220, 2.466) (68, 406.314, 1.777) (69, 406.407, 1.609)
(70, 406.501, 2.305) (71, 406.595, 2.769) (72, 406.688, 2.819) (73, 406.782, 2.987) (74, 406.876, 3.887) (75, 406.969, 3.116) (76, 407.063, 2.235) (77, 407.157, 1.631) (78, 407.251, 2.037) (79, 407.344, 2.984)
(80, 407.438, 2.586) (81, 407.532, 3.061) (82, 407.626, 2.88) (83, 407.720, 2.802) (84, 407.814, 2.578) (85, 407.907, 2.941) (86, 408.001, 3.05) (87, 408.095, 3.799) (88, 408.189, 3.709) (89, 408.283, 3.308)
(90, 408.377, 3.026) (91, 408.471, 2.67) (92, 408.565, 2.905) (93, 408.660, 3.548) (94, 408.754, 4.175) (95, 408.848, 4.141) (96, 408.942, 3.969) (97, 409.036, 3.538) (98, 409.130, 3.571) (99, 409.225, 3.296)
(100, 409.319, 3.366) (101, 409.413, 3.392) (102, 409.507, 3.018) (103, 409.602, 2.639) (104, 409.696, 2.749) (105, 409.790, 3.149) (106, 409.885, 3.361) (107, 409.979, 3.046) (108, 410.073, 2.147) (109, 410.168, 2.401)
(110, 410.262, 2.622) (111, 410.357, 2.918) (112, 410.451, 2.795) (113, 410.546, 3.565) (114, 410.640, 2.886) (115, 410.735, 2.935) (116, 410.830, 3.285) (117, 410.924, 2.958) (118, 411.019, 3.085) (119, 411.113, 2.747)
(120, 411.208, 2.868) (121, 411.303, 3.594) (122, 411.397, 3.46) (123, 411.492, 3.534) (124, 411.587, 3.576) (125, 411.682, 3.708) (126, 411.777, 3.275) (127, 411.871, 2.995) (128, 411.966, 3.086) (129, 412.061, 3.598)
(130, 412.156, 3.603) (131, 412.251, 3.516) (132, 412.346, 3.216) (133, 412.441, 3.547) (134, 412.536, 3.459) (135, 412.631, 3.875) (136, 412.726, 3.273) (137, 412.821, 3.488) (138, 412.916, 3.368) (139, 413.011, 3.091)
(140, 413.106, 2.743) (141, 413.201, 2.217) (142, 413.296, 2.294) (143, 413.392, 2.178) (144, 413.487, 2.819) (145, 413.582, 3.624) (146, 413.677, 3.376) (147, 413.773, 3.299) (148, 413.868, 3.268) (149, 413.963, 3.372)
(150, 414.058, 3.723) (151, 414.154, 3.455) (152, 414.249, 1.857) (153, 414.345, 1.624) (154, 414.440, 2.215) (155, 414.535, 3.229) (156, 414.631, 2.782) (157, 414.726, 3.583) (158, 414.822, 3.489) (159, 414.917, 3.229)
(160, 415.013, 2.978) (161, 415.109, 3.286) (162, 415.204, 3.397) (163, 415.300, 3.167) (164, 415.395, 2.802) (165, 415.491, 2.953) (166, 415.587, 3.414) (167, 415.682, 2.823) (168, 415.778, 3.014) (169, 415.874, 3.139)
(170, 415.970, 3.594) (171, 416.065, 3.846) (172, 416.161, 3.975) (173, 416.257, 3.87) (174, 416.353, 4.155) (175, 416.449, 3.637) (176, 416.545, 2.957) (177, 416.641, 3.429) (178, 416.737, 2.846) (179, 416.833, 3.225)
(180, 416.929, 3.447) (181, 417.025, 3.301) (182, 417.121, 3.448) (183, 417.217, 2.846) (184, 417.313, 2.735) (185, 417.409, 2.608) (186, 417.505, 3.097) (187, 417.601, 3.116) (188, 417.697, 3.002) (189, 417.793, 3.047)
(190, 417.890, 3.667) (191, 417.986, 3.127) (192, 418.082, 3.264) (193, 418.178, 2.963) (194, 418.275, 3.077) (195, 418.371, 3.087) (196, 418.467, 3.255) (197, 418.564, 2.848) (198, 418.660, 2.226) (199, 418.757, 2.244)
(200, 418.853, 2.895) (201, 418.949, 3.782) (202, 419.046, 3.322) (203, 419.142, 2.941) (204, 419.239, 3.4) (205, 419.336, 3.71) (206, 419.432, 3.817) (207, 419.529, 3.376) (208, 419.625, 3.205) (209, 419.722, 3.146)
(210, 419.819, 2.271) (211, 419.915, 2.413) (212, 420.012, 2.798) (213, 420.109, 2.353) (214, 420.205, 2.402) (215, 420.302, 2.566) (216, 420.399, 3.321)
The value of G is 0.0041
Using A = 0.72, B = 0.46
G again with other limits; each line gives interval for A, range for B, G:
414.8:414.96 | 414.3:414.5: 0.0033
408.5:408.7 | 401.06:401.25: 0.0030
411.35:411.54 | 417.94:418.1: 0.0024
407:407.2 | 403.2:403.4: 0.0077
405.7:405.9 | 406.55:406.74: 0.0041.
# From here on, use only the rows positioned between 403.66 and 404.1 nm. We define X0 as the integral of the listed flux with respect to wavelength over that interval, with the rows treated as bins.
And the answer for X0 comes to 1.48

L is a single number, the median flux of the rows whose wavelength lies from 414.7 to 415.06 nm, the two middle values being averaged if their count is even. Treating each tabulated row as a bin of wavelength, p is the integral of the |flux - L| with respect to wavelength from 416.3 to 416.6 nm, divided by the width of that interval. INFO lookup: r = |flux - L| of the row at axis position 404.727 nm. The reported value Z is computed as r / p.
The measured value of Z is 2.1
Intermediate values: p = 0.48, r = 1.0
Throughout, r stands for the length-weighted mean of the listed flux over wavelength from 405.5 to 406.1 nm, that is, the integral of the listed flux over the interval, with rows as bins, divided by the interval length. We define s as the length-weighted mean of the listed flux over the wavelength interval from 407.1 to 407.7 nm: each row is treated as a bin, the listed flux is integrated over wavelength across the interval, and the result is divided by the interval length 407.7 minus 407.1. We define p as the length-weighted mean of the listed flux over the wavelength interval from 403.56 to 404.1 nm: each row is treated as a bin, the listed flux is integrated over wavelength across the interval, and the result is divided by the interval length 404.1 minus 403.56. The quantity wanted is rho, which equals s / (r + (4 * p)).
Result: 0.156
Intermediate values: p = 3.35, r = 2.87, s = 2.54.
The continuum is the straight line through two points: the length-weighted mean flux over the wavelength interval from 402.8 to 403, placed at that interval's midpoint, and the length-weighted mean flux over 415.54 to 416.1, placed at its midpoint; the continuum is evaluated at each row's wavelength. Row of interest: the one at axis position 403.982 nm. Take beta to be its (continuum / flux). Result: 1.00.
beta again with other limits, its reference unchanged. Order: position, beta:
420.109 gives 1.42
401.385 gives 0.92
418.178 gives 1.12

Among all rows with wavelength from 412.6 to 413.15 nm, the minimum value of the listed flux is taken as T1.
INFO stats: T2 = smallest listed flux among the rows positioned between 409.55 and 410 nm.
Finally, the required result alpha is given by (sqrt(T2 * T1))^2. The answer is 7.2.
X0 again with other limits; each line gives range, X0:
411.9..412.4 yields 1.69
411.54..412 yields 1.53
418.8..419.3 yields 1.63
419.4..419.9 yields 1.55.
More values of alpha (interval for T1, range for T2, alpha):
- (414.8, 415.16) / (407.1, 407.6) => 4.9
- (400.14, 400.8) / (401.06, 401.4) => 4.4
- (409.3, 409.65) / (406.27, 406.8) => 4.2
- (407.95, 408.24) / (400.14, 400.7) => 5.6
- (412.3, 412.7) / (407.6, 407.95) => 8.3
